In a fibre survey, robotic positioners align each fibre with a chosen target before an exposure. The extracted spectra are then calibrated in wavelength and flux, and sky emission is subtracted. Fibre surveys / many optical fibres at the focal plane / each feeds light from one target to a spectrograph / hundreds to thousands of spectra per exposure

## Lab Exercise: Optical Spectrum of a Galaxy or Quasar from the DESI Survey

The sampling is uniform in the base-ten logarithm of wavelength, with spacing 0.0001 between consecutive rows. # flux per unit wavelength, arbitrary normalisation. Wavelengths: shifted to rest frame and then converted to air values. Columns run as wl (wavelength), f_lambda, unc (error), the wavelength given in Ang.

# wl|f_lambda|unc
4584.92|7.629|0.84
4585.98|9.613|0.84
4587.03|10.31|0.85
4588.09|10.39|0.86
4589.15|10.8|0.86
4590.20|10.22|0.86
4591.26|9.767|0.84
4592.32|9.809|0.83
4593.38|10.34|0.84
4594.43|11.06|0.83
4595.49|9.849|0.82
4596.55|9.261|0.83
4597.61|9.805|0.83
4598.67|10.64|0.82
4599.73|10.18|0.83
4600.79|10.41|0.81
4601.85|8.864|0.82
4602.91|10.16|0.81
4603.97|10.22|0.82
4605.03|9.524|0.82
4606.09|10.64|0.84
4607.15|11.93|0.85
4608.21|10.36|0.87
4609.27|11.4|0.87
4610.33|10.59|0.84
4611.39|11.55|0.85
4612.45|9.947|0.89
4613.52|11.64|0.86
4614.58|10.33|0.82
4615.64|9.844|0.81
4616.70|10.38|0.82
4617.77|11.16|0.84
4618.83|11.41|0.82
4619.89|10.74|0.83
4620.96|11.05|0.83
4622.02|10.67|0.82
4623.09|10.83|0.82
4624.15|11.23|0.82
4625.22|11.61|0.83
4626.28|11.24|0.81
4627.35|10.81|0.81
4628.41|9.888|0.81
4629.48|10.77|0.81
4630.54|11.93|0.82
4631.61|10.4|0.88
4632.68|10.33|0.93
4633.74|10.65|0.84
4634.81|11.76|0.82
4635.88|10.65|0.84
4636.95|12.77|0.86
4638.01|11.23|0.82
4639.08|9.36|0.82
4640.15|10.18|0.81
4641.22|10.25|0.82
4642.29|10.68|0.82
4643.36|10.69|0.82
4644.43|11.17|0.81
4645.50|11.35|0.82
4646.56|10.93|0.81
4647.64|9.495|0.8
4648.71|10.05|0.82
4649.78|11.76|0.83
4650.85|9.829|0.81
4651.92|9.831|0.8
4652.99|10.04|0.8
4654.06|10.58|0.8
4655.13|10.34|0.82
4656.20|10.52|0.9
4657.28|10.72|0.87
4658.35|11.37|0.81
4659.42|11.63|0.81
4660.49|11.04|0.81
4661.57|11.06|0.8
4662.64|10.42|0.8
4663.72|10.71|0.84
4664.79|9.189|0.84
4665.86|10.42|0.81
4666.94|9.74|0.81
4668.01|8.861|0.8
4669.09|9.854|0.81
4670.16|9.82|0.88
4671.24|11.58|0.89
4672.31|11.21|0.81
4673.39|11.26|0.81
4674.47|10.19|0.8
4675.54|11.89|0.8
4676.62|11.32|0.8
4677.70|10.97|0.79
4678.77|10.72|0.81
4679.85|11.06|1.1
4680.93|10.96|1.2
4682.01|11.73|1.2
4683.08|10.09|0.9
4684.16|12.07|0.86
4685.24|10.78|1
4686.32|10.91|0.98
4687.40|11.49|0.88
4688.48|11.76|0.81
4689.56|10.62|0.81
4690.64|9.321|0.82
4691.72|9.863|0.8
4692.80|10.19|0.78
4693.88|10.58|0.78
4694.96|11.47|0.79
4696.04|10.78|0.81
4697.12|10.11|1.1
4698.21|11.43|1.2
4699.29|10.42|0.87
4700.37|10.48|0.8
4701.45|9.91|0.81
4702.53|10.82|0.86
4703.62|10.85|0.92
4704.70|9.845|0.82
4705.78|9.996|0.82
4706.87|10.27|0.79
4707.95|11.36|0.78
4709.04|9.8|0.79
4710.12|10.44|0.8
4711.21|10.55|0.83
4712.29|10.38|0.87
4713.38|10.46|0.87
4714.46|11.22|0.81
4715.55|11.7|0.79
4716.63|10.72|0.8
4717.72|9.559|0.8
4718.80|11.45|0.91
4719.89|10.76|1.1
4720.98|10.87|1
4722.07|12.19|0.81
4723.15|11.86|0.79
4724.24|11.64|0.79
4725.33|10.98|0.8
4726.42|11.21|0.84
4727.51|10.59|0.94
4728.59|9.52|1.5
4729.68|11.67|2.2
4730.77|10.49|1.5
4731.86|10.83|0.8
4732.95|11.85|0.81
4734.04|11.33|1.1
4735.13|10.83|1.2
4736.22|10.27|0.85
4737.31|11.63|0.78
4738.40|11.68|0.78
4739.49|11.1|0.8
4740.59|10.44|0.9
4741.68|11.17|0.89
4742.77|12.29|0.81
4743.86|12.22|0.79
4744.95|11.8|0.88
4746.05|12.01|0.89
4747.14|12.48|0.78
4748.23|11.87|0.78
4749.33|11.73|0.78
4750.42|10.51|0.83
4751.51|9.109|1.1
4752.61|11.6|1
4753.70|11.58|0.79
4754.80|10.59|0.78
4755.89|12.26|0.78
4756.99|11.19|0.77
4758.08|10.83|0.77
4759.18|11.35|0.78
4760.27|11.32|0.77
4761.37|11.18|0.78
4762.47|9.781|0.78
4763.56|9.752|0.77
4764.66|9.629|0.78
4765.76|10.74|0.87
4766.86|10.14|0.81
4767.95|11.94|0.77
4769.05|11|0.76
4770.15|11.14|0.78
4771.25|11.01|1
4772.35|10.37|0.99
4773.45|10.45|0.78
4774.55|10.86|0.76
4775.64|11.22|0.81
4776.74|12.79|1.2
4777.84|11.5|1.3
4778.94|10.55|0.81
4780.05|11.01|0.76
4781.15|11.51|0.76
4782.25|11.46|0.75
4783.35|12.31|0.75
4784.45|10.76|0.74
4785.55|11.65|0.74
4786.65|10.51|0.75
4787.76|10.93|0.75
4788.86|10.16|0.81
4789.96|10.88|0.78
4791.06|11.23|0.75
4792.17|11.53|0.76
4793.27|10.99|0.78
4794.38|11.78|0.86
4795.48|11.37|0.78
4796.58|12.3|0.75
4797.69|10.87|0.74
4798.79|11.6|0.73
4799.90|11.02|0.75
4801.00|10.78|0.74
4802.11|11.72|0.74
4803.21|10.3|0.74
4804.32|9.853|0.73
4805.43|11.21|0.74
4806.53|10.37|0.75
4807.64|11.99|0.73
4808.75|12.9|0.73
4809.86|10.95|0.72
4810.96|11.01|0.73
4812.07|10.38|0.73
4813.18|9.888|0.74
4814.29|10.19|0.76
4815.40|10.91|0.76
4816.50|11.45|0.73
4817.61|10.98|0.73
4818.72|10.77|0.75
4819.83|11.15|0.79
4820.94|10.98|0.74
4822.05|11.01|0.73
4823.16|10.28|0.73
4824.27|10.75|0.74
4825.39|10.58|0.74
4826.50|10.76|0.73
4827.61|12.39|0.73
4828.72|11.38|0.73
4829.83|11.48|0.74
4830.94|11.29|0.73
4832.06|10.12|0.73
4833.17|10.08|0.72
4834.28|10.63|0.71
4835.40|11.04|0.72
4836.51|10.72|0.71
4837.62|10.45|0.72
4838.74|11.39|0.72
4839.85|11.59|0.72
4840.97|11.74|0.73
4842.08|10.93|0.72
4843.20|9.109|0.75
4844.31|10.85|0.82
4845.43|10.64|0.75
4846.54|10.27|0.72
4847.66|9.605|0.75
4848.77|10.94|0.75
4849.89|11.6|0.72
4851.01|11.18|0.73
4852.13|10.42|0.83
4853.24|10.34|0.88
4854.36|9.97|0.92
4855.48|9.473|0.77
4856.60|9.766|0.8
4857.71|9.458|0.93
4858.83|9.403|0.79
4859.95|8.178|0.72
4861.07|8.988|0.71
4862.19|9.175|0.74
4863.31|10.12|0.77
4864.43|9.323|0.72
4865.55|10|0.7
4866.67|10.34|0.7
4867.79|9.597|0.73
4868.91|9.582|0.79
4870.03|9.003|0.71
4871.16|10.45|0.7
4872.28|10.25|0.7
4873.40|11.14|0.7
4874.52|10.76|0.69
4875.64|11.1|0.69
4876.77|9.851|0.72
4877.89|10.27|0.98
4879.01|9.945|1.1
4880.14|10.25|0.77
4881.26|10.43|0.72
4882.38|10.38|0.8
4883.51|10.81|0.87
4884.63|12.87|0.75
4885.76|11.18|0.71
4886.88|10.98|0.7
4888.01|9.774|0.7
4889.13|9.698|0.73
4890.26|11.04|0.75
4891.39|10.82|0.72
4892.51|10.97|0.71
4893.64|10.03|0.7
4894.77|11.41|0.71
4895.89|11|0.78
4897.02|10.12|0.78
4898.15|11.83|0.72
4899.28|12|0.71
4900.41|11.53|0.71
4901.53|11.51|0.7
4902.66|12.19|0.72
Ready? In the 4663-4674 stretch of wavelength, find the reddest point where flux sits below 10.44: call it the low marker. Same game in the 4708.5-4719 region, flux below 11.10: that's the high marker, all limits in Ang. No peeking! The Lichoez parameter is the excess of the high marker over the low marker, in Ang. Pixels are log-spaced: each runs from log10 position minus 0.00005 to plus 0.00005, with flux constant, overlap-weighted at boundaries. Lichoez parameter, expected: 47.6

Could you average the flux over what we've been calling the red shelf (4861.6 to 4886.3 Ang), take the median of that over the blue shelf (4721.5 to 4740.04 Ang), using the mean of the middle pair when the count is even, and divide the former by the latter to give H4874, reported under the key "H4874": 0.92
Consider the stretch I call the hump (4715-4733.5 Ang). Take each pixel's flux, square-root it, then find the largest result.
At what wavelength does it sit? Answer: 4722.07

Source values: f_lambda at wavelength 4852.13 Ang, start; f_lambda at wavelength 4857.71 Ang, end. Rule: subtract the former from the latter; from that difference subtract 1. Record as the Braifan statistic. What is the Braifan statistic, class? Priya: -2.0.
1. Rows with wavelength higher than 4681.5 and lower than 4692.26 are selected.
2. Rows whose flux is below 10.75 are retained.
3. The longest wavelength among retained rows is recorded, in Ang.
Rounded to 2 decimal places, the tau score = 4691.72 Ang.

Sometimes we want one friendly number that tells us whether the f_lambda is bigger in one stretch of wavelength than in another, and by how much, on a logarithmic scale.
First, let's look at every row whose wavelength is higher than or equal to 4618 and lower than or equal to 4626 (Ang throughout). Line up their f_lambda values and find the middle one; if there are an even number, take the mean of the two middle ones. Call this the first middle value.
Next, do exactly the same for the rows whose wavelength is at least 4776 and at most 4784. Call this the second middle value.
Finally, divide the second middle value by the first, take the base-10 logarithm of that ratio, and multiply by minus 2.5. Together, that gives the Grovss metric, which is -0.043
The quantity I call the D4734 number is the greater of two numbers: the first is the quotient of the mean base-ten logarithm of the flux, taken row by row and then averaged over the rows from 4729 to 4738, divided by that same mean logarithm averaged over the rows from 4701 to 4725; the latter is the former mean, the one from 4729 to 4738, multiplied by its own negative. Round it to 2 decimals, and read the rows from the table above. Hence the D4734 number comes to 1.01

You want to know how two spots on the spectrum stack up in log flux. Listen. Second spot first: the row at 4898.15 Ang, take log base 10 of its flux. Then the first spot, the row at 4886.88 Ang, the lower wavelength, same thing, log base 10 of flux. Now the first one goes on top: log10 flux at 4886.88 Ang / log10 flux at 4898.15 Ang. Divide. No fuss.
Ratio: 0.97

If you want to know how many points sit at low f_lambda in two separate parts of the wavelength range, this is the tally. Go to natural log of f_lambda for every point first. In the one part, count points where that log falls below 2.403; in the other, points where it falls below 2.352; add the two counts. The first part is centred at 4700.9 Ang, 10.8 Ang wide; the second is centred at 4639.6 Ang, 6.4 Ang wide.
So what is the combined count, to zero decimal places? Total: 12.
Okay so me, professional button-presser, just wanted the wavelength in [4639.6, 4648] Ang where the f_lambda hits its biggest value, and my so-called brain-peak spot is 4645.50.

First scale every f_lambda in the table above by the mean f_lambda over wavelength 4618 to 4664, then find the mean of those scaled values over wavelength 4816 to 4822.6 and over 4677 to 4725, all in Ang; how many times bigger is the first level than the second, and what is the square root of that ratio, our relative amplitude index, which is 1.01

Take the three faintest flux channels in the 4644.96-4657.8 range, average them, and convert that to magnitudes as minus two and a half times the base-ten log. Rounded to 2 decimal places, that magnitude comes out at -2.47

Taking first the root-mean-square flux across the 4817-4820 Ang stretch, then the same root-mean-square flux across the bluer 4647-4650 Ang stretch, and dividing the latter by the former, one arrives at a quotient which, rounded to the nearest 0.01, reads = 0.96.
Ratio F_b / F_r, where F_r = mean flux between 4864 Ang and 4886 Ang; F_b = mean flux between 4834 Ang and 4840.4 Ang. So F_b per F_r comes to 1.06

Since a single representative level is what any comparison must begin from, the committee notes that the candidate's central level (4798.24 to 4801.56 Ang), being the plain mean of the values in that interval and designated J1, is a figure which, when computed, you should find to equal 11.1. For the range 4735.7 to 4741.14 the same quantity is 11.0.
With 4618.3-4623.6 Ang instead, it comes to 10.9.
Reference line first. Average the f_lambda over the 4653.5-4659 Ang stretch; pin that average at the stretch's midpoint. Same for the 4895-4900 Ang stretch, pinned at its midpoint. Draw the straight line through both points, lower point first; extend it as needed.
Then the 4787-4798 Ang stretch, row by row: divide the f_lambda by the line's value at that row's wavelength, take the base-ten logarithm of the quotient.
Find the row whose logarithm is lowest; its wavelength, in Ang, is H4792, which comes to 4788.86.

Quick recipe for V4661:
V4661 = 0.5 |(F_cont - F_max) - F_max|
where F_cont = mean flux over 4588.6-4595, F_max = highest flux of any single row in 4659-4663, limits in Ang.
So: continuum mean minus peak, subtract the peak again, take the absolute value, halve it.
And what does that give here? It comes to 6.5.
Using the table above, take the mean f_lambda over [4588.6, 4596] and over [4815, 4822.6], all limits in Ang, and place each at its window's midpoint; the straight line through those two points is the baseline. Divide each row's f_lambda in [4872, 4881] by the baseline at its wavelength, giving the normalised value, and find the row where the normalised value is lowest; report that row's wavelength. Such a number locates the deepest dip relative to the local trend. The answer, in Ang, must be 4876.77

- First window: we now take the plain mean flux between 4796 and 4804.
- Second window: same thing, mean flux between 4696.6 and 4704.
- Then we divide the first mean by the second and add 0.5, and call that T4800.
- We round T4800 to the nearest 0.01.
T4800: 1.56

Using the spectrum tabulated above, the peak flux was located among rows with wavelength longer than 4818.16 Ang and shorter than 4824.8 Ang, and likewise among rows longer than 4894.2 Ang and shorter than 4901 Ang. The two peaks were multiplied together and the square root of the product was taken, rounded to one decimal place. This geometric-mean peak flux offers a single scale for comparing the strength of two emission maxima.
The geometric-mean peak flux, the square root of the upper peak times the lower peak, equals 11.6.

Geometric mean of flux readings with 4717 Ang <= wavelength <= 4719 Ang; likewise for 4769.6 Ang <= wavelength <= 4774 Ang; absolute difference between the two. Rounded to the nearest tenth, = 0.3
